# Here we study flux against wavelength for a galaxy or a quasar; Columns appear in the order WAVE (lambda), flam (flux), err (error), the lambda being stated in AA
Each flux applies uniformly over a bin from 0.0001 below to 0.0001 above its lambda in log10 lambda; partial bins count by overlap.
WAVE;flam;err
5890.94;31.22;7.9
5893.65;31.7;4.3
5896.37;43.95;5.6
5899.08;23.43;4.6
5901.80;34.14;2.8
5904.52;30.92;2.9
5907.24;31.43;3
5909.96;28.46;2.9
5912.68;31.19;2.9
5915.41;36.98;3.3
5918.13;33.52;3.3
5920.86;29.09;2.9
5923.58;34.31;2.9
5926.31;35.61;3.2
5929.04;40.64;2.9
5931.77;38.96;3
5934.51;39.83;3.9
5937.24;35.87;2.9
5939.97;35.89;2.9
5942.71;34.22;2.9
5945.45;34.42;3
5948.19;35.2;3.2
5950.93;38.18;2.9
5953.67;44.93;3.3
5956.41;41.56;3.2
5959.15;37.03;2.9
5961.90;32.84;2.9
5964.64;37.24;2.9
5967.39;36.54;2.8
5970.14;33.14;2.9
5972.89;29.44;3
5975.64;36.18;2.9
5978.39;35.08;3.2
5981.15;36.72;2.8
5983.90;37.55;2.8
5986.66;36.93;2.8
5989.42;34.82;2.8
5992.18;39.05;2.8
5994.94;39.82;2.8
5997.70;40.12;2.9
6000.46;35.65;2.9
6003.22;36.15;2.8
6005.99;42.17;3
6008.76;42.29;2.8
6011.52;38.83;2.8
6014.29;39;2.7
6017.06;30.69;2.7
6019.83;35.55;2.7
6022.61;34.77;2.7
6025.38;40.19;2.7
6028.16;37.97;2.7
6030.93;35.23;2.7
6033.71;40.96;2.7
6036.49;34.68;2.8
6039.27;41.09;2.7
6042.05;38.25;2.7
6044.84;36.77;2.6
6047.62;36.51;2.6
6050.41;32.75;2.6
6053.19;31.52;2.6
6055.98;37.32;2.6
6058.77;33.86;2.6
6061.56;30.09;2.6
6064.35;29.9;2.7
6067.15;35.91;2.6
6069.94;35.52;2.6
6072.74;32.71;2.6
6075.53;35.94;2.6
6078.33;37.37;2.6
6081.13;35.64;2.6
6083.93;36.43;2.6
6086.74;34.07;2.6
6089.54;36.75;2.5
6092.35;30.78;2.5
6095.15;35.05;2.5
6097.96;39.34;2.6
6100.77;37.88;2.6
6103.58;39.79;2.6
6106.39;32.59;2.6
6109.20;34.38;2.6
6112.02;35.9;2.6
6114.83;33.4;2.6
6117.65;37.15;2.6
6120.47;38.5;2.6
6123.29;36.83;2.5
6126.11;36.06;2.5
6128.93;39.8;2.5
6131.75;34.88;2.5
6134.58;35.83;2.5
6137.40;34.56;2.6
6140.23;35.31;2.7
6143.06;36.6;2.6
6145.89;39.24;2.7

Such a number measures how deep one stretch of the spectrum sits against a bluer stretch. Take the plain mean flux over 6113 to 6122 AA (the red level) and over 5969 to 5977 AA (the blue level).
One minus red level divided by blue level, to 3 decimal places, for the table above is -0.104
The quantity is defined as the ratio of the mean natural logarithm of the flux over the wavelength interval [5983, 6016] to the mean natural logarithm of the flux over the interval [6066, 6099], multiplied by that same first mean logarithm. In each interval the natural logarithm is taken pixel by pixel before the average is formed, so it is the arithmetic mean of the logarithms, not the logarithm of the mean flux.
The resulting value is 3.73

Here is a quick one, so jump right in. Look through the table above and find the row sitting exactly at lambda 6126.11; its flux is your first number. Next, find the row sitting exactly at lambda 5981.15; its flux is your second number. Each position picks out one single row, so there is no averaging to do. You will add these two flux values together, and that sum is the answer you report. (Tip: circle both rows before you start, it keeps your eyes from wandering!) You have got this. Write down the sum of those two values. 73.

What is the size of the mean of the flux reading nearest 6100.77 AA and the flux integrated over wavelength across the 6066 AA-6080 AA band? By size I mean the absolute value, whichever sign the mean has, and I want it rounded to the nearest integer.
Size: 267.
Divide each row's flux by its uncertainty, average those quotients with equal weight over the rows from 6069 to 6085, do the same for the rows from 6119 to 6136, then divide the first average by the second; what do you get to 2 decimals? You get 0.93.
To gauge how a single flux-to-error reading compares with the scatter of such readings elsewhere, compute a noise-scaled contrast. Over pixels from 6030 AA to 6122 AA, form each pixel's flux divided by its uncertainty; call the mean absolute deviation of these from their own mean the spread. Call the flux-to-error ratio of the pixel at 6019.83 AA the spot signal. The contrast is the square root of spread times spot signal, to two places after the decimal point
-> 3.42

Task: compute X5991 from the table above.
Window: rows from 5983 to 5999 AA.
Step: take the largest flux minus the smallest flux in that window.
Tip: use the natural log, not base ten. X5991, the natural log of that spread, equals 1.7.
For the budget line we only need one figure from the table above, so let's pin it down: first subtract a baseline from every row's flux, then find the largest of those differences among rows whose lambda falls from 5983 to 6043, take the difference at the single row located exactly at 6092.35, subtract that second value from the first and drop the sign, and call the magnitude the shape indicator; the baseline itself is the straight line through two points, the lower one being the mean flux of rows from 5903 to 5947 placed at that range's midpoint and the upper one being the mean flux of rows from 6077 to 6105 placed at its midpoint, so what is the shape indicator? 12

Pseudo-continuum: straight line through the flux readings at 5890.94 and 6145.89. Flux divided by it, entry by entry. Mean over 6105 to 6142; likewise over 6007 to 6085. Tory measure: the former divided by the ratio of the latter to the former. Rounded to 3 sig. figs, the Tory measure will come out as 0.864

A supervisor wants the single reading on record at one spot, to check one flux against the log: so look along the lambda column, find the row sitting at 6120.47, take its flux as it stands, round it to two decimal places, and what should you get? 38.50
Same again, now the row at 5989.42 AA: 34.82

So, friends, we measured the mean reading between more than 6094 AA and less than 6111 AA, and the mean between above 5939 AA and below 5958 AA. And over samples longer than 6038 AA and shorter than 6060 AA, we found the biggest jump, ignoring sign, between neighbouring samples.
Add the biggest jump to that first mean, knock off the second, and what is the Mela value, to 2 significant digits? 4.5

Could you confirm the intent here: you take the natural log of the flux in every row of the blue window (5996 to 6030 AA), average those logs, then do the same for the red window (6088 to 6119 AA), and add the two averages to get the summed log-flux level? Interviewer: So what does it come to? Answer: 7.20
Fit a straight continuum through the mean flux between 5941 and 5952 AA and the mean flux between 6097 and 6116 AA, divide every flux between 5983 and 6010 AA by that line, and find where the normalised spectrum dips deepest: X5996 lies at 5989.42 AA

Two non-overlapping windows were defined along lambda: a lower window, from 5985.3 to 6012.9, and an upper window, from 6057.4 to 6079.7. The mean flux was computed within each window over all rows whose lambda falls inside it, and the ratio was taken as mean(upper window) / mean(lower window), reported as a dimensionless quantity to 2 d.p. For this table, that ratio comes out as 0.88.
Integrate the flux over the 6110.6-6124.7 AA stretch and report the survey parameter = 512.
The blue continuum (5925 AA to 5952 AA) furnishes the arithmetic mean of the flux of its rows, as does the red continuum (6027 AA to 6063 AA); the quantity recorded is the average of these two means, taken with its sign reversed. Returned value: -36.4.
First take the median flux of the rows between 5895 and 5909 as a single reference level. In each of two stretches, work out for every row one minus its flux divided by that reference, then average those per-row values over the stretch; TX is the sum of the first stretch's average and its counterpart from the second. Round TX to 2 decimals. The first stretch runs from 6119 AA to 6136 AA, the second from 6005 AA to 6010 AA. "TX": -0.52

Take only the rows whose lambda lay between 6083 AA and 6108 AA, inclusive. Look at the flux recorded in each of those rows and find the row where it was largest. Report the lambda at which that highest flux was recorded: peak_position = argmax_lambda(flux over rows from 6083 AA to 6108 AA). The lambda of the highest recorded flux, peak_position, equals 6103.58 AA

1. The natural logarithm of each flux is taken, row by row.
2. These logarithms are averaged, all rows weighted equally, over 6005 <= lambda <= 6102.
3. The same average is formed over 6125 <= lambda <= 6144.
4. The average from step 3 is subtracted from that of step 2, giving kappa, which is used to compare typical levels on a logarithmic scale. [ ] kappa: 0.00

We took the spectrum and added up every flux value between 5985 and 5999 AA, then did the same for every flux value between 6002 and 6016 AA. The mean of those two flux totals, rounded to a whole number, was 195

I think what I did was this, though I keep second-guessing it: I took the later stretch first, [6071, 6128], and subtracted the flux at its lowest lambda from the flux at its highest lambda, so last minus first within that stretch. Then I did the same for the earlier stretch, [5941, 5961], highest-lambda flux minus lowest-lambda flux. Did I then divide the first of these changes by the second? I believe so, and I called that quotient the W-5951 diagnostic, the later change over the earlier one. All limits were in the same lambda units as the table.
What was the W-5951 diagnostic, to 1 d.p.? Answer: 1.2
